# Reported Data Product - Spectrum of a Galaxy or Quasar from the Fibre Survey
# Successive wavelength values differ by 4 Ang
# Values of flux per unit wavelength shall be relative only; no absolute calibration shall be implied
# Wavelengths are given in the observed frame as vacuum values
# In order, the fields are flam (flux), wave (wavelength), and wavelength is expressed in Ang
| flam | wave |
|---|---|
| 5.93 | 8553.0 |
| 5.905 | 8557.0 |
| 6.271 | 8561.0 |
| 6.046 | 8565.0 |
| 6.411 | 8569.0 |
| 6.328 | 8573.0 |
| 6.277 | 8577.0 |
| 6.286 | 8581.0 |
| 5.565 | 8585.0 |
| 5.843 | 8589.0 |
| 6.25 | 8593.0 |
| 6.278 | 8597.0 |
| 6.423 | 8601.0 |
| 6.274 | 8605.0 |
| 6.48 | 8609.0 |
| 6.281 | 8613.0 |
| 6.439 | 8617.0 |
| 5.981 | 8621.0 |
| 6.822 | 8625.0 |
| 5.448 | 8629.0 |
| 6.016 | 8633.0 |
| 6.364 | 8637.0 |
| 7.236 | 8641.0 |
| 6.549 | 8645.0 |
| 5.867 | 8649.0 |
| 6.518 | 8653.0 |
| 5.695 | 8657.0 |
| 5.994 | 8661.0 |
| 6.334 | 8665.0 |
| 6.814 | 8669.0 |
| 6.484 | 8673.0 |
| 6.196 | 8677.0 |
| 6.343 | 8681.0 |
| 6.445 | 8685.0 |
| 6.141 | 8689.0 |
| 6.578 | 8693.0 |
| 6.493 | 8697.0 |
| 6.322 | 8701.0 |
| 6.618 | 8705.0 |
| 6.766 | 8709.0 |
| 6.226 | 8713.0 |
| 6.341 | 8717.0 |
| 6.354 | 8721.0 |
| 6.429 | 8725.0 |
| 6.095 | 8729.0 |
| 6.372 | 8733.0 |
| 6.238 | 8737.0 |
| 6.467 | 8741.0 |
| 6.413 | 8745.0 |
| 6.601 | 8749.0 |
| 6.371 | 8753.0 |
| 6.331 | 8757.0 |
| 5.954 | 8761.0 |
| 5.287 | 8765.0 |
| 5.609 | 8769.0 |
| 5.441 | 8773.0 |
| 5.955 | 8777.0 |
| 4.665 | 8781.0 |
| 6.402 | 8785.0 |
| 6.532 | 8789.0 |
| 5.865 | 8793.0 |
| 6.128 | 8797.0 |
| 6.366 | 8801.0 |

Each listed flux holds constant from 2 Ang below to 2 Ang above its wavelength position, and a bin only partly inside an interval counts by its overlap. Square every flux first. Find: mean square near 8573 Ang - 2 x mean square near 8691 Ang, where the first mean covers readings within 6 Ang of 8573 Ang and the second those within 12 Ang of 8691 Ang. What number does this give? -41.4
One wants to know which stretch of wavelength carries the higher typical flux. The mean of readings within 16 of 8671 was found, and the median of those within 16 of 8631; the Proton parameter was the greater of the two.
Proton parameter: 6.40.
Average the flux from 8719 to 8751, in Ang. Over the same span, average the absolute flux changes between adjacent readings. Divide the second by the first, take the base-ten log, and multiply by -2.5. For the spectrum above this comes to 3.8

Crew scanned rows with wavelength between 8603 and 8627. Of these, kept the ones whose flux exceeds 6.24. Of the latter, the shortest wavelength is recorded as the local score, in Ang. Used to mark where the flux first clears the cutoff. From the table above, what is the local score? 8605.0 Ang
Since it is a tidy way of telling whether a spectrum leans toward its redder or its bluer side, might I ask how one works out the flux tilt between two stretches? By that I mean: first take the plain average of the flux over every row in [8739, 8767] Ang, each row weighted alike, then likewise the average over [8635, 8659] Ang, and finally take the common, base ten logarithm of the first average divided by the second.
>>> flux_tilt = -0.012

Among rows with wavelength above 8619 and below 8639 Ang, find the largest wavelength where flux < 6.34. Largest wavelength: 8633.0 Ang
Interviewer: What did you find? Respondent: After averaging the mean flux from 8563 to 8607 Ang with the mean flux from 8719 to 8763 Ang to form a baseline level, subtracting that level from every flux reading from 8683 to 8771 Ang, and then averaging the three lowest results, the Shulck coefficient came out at -0.64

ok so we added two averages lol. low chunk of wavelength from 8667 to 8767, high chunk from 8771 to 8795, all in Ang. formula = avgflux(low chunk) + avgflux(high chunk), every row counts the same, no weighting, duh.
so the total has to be 12.2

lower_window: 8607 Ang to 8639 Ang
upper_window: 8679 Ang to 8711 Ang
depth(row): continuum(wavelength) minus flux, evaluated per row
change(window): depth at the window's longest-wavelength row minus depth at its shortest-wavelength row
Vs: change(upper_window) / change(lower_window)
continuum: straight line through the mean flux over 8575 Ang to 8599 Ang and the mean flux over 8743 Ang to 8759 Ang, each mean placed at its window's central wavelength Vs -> -2.1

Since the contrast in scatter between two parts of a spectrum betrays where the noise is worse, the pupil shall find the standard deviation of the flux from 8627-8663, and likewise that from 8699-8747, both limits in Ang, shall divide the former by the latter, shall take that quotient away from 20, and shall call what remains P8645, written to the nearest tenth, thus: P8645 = 17.0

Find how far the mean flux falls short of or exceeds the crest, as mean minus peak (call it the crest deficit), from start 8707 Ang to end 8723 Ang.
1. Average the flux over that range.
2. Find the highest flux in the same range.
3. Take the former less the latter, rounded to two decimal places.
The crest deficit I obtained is -0.34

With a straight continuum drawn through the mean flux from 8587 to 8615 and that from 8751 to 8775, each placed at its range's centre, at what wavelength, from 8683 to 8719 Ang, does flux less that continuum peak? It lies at 8709.0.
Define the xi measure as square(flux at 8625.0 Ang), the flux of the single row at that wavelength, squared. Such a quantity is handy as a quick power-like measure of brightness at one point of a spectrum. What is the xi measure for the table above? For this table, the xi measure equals 46.5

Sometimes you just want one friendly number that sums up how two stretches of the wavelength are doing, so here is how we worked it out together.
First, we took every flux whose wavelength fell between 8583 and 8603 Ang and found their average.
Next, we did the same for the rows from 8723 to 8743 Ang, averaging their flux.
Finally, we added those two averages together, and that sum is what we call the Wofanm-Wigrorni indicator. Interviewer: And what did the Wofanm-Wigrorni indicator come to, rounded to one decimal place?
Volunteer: 12.4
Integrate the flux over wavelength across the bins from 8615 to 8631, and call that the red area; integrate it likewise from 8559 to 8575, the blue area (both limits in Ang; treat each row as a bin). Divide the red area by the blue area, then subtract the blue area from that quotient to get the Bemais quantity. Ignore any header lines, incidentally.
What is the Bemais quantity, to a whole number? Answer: -99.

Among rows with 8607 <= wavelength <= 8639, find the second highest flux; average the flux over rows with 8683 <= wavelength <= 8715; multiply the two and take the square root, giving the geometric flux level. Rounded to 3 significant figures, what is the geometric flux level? 6.46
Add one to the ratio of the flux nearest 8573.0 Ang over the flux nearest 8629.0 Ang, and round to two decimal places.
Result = 2.16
